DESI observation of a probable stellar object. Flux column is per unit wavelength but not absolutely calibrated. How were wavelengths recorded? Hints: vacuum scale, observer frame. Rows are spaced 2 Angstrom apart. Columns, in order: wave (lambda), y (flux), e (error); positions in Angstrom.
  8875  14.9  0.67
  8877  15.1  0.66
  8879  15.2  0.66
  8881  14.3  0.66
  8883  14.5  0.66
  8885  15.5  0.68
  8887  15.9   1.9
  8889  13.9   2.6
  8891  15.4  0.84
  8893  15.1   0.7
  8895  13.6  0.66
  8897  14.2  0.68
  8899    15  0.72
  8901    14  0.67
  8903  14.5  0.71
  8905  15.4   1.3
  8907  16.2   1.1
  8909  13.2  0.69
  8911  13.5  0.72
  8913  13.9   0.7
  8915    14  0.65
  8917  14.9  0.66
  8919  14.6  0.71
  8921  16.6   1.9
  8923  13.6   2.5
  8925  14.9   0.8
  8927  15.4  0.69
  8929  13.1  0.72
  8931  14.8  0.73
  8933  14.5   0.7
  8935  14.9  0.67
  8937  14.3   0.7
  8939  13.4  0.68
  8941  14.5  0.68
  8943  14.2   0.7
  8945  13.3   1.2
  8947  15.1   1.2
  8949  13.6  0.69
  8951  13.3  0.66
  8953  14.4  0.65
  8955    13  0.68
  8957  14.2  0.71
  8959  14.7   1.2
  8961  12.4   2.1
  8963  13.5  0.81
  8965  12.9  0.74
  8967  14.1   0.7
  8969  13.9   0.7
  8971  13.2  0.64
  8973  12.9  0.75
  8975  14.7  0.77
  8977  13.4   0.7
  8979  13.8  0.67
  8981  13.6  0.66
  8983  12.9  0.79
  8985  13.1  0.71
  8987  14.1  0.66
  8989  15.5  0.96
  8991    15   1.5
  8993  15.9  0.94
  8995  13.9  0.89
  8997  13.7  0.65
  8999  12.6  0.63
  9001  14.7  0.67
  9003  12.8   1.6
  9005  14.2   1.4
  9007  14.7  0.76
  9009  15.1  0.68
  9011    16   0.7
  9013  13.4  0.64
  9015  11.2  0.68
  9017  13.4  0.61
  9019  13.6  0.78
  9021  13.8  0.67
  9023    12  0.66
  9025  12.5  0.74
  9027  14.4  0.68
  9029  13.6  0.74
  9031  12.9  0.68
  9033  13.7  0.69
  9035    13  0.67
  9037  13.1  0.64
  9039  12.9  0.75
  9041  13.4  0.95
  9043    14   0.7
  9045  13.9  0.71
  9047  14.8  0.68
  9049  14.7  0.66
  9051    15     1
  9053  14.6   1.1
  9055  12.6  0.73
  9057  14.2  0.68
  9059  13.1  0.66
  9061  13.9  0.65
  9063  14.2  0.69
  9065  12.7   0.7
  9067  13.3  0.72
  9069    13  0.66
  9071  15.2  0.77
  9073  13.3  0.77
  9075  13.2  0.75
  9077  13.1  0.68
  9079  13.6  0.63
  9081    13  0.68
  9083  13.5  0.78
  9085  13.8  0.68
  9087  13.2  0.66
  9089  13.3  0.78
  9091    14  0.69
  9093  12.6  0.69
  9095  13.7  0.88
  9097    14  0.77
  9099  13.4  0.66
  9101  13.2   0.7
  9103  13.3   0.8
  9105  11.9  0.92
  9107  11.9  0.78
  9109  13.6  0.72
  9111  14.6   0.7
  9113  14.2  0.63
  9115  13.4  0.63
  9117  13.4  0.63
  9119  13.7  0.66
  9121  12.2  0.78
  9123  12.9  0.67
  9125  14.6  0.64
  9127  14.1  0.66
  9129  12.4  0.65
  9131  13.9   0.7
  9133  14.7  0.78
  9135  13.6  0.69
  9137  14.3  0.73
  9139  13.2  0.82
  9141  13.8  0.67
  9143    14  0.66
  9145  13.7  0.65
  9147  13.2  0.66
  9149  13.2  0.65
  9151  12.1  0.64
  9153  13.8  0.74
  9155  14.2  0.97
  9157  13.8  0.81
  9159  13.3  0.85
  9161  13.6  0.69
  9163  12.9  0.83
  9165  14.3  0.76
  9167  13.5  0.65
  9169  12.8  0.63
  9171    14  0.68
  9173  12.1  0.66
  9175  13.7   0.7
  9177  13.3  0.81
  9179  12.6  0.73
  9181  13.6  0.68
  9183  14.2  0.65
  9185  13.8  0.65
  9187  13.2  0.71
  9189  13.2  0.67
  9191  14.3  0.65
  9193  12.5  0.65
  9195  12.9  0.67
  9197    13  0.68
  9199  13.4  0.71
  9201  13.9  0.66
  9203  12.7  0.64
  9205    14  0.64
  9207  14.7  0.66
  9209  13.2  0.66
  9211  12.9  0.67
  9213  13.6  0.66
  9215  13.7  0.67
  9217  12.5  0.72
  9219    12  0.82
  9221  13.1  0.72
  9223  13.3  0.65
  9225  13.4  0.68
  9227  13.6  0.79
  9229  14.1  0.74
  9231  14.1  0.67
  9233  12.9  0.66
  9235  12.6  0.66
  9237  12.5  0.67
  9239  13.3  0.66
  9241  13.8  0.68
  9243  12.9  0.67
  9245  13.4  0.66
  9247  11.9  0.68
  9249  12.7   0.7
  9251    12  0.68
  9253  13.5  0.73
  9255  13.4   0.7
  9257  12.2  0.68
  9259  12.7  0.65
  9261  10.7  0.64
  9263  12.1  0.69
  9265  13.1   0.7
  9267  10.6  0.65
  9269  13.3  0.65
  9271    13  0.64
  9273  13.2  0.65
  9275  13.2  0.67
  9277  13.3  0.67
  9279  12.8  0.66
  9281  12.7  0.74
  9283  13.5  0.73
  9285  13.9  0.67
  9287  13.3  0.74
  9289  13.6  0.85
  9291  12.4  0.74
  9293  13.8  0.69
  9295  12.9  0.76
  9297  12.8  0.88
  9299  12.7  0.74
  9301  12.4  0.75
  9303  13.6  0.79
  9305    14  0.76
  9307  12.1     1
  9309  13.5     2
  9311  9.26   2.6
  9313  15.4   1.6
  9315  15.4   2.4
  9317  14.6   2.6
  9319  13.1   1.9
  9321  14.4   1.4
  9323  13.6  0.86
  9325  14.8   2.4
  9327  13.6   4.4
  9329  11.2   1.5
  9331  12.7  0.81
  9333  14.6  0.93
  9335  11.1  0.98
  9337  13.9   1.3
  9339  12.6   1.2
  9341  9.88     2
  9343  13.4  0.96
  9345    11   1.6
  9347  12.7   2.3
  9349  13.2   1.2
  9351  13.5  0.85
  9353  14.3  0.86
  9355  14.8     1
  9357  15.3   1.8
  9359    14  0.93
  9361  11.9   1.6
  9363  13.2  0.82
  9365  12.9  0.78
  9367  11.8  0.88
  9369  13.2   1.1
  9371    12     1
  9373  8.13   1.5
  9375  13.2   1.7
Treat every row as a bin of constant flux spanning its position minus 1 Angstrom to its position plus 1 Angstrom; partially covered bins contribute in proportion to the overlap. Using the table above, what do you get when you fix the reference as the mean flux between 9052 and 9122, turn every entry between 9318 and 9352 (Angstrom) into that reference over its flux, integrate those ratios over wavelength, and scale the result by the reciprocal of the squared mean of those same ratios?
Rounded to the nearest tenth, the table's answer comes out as 32.3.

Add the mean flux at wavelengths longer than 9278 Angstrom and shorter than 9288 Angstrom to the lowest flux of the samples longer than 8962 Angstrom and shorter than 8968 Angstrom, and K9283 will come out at 26.14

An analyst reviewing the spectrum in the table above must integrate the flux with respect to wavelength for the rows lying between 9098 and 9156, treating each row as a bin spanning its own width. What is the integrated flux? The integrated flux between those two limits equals 781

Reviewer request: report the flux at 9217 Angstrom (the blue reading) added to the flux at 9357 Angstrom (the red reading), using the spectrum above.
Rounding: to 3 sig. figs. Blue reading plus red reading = 27.8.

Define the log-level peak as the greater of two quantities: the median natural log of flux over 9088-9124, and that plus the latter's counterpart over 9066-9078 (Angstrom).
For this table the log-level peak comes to 5.18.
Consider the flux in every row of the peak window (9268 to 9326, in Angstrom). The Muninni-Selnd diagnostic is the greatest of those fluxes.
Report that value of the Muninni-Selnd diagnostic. 15.4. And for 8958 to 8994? 15.9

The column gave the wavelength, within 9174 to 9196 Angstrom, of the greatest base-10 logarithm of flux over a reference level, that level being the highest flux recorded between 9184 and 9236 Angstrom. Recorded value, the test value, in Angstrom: 9191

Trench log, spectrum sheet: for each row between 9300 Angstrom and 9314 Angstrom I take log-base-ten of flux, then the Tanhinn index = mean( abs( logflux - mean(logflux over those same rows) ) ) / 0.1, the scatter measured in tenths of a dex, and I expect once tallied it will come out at 0.50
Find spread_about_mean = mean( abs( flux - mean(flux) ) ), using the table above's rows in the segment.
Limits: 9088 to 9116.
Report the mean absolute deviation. 0.57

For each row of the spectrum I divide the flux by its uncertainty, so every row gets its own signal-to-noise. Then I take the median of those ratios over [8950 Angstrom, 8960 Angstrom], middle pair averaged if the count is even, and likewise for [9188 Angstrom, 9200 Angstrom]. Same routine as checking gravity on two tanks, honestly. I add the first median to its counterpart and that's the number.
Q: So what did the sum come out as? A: 39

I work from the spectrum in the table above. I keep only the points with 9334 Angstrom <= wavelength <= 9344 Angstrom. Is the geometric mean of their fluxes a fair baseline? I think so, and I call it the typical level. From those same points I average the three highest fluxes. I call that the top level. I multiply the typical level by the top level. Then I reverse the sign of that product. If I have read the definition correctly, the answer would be -161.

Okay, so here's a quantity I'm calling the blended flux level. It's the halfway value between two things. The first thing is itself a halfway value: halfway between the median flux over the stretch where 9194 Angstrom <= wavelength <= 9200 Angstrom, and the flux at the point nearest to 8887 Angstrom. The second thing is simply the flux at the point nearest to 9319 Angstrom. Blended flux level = 13.8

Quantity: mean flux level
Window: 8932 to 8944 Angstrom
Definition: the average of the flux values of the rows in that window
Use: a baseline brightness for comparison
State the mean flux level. 14.3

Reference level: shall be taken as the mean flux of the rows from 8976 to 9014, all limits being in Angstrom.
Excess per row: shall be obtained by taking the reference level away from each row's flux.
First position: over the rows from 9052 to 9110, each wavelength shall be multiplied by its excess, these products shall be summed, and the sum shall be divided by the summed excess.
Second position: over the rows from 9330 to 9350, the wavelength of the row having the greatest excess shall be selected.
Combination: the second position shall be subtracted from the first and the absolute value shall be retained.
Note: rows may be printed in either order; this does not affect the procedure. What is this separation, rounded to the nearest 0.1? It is 246.7 Angstrom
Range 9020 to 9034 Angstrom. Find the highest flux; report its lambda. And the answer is 9027 Angstrom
